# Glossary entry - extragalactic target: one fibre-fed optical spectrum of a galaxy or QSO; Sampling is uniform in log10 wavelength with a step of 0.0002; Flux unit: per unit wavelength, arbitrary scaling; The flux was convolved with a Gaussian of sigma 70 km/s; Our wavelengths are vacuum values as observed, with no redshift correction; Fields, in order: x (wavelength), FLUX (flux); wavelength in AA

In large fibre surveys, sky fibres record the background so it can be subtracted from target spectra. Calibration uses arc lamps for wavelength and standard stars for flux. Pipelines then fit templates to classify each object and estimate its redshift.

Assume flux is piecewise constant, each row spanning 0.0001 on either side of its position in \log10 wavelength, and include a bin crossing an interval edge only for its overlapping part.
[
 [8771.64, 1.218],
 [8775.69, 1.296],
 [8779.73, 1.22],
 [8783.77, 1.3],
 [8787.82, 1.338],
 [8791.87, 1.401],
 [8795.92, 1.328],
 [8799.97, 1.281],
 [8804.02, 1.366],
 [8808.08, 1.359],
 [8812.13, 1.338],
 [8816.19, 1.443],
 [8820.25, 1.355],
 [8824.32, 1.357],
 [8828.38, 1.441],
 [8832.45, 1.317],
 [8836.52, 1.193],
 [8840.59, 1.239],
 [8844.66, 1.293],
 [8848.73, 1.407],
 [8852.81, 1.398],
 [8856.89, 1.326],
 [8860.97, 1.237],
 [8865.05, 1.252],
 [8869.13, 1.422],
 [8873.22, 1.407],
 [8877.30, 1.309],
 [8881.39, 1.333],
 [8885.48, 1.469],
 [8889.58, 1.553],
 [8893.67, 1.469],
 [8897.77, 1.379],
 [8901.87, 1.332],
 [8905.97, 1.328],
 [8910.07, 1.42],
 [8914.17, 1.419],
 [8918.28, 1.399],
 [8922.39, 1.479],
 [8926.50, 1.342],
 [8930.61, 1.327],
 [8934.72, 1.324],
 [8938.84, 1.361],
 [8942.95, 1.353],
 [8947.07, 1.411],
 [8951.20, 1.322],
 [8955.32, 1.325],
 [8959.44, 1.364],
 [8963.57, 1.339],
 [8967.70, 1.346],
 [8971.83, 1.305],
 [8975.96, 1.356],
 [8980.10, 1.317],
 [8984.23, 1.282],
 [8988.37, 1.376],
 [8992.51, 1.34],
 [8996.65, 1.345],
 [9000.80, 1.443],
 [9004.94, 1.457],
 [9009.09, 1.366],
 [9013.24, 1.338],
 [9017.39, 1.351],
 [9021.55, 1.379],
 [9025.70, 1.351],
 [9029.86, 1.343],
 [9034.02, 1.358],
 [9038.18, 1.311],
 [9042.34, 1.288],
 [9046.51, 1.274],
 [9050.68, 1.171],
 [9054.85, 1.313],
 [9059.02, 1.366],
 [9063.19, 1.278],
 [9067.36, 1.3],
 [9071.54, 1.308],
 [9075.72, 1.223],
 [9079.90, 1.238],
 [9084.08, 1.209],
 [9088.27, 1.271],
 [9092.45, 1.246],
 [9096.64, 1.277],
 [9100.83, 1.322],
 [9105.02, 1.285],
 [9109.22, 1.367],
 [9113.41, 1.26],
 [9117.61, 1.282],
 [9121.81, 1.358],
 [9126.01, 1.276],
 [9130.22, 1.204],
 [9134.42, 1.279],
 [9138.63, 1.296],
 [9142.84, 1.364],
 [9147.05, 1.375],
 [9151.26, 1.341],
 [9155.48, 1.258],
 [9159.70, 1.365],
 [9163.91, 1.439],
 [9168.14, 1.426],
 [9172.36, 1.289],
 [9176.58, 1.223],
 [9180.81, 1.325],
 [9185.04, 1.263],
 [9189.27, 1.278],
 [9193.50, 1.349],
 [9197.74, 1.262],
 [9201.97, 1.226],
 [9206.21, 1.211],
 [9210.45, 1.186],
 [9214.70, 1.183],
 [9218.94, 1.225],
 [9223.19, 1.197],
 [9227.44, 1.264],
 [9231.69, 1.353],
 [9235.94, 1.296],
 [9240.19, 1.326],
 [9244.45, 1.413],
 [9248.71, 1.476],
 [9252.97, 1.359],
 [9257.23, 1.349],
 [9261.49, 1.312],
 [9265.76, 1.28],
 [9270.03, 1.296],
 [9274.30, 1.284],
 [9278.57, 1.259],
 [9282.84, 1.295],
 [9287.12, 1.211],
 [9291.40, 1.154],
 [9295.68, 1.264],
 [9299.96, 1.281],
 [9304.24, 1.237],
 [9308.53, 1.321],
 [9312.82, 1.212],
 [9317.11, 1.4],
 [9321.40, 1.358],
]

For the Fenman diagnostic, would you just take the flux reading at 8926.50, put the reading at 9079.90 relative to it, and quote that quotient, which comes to 0.92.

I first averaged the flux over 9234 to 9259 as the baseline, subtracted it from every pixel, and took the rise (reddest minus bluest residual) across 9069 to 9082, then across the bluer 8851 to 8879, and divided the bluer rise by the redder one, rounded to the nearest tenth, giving 1.3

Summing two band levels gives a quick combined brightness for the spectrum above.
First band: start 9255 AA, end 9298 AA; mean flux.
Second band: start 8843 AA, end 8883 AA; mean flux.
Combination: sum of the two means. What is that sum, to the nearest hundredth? 2.61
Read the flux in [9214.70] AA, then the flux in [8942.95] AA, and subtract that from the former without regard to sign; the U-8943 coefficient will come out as 0.17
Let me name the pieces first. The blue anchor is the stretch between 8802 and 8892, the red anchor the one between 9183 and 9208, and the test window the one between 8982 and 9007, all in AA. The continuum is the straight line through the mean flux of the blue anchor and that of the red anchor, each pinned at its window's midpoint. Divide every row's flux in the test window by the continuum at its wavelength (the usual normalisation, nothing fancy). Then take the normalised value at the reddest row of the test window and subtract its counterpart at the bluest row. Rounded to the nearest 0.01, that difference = 0.14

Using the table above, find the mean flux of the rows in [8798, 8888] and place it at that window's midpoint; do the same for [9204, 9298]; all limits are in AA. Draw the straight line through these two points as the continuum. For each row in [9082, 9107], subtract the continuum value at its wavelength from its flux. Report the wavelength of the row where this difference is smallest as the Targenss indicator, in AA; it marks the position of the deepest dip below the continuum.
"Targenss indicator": 9084.08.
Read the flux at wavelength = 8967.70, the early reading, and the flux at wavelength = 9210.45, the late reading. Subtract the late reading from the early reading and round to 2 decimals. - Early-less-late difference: 0.16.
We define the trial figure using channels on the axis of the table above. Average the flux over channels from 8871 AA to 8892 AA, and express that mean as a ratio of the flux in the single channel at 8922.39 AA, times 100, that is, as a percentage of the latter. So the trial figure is 96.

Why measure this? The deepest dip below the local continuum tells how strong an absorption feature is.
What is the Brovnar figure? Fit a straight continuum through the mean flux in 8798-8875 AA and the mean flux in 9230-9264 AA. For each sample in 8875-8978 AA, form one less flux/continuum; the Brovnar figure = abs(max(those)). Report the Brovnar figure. 0.03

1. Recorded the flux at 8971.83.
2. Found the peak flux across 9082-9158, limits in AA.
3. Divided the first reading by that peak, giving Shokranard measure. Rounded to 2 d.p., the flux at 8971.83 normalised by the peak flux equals 0.95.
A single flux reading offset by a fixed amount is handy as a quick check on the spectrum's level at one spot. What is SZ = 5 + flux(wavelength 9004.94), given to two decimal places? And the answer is 6.46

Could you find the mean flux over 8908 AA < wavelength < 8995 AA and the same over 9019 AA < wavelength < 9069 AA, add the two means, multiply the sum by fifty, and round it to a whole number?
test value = 133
